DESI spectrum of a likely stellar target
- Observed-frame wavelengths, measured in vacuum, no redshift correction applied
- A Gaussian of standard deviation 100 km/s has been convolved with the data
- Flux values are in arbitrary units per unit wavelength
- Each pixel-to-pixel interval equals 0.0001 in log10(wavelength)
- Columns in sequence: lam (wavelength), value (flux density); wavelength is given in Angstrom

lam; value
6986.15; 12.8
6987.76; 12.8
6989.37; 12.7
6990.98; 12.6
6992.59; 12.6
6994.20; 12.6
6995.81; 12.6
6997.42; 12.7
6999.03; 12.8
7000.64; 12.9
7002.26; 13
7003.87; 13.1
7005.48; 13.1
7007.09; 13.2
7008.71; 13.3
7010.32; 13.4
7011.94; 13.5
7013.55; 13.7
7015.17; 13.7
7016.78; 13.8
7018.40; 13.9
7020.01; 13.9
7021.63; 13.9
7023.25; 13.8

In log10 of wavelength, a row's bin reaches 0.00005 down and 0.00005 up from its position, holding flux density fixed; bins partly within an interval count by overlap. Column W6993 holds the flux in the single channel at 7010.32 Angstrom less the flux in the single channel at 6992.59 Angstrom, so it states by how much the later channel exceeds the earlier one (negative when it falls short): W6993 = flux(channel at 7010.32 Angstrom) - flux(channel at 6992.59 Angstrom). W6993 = 0.80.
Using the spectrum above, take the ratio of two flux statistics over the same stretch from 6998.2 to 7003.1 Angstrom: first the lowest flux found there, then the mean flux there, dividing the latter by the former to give 1.01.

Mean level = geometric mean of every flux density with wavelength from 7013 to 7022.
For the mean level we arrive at 13.8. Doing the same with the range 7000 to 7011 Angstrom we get 13.1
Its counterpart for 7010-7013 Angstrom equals 13.4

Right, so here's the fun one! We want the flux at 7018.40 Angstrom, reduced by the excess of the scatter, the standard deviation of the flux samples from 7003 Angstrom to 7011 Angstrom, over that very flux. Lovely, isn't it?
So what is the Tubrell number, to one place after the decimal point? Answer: 27.7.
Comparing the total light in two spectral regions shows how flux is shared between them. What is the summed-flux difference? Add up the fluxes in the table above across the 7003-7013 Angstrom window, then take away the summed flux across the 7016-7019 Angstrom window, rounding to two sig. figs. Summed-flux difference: 52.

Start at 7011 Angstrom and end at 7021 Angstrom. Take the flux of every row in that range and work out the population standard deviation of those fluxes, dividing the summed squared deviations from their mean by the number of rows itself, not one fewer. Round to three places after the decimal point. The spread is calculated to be 0.138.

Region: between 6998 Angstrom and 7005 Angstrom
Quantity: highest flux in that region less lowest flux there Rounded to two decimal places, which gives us 0.30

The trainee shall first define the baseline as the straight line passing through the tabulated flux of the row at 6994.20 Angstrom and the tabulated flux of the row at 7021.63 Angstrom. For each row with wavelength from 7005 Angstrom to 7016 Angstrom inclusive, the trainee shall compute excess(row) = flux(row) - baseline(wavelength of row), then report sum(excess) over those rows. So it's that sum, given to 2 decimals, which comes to 0.35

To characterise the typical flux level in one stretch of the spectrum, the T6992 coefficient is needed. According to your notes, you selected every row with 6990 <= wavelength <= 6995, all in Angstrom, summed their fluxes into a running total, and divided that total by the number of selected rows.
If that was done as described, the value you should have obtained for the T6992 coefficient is 12.60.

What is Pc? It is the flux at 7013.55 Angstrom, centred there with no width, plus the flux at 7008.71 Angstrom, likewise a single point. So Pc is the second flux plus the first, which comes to 27.0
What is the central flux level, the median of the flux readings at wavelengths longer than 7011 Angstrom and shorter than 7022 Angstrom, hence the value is 13.8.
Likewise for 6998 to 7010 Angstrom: 13.1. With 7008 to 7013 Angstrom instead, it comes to 13.4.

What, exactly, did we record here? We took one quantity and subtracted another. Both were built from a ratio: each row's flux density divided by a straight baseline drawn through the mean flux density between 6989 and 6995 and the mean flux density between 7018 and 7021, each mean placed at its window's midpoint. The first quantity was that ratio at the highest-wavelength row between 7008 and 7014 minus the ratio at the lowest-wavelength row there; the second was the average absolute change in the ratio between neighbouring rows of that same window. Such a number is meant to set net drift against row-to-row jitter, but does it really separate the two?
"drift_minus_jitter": 0.009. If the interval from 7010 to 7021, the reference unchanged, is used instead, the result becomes -0.001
